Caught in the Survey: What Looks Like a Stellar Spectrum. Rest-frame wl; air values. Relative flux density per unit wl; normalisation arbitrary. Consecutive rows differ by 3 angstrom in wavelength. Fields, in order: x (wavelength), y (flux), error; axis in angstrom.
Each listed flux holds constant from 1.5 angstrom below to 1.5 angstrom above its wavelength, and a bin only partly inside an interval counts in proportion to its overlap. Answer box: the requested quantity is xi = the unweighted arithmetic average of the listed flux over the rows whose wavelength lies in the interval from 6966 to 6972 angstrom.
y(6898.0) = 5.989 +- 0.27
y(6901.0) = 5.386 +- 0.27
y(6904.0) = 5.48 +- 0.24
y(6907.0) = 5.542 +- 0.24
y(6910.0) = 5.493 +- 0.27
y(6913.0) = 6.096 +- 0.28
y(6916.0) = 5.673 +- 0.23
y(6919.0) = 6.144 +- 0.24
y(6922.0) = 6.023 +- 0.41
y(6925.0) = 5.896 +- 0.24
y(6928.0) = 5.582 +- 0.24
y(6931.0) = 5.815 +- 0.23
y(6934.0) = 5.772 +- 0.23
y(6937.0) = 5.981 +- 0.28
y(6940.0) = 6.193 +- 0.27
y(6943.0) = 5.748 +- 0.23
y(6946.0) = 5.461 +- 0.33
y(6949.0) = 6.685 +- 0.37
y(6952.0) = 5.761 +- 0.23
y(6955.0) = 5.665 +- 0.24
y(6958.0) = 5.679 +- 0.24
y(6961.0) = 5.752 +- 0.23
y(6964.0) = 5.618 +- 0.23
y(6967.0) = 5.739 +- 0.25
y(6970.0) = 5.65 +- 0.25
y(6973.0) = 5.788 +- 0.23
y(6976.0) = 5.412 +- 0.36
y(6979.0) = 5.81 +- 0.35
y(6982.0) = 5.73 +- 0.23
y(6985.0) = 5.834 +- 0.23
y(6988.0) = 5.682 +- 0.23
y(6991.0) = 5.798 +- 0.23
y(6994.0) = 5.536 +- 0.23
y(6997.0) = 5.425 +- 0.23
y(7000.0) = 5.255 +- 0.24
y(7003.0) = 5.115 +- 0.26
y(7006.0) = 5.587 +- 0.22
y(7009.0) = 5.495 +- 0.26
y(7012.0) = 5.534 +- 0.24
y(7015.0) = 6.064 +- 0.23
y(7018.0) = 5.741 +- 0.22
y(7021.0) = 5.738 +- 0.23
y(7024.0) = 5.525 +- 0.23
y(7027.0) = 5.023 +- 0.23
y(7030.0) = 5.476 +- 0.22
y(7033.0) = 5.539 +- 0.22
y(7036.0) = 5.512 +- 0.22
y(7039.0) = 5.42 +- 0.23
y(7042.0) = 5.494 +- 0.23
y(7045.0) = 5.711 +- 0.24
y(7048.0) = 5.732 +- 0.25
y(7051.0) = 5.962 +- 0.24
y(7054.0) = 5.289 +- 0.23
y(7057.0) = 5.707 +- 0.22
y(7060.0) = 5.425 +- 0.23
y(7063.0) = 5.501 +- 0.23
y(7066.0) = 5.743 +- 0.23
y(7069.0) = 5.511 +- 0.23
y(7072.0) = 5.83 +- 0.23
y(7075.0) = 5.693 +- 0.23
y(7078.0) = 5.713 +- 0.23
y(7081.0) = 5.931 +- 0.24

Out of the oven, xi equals 5.69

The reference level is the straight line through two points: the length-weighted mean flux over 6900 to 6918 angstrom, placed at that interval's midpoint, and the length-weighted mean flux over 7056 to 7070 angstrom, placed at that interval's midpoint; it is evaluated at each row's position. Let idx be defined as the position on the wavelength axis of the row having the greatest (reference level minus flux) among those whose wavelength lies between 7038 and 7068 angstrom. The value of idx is 7054.0 angstrom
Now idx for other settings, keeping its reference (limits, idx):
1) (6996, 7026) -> 7003.0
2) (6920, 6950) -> 6946.0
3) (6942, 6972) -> 6946.0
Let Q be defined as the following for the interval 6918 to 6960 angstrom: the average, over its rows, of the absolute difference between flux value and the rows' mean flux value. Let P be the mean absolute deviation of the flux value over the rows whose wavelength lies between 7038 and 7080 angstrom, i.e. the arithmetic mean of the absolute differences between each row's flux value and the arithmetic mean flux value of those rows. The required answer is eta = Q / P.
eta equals 1.46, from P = 0.16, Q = 0.23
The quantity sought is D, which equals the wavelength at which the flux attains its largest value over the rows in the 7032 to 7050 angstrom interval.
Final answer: 7048.0 angstrom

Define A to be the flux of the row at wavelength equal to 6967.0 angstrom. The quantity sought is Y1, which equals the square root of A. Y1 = 2.396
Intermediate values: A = 5.739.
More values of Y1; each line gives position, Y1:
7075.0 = 2.386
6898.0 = 2.447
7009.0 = 2.344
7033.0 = 2.354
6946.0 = 2.337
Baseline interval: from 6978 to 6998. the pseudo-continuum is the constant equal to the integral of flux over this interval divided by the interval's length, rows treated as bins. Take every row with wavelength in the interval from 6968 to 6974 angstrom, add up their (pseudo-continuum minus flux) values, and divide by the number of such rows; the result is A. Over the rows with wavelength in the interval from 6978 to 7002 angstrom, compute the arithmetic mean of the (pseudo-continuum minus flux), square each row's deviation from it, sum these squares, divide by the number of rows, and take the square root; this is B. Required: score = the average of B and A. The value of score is 0.08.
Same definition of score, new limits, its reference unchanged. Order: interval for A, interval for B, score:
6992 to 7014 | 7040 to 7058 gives 0.24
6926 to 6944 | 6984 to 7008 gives 0.04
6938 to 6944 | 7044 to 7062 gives -0.03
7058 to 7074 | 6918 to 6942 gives 0.14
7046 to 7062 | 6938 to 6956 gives 0.24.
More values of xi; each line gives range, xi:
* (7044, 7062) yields 5.64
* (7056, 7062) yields 5.57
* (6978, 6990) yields 5.76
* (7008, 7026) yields 5.68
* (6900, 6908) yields 5.47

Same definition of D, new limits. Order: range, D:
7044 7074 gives 7051.0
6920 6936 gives 6922.0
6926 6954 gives 6949.0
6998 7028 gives 7015.0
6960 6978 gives 6973.0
